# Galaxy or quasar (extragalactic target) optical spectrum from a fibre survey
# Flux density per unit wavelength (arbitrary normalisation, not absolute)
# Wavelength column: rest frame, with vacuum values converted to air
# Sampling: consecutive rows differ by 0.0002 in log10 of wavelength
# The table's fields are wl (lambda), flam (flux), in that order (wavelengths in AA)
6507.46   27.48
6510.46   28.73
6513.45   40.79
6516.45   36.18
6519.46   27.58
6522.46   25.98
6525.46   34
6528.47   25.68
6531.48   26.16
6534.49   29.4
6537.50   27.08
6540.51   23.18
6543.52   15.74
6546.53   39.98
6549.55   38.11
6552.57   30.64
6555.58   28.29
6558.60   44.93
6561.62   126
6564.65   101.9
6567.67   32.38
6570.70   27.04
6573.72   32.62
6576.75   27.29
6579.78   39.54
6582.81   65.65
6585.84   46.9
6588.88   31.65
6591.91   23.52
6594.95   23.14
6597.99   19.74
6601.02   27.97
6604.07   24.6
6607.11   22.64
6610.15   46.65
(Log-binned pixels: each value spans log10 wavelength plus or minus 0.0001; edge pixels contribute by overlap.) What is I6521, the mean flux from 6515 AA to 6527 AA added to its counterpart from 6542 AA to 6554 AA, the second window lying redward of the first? 62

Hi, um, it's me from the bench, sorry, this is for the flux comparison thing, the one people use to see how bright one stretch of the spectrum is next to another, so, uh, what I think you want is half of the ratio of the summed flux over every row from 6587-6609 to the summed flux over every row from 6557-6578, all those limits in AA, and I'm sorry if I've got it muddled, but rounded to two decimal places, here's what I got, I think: 0.22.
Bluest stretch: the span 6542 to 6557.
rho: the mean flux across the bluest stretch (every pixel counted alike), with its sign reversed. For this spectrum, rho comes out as -30.6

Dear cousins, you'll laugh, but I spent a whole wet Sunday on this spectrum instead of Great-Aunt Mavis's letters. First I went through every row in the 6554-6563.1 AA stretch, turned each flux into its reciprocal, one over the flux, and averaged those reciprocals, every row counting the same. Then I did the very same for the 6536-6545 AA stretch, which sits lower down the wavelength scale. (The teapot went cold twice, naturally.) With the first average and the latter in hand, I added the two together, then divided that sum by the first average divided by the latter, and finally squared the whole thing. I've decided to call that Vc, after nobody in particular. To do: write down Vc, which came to 0.023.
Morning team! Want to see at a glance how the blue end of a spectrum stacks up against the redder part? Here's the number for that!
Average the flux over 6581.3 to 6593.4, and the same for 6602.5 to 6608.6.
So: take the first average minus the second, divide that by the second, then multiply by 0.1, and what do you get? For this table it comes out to 0.08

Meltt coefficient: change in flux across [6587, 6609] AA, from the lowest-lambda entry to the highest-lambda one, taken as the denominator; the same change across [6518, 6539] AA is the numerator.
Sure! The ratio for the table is 0.1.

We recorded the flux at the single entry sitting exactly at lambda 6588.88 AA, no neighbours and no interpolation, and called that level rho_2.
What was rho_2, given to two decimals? 31.65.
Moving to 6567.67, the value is 32.38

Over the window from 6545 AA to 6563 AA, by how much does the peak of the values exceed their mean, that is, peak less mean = 75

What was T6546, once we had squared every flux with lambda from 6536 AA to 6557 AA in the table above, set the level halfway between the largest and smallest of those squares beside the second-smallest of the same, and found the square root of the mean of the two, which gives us 27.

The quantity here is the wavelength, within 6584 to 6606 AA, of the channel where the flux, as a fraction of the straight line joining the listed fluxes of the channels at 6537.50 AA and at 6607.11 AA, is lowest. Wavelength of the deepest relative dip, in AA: 6597.99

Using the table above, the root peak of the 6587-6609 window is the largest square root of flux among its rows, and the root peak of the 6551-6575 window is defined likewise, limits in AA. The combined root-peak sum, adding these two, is 16.9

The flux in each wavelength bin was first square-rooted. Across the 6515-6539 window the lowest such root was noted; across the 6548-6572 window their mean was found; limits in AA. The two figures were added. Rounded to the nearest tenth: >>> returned 12.1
